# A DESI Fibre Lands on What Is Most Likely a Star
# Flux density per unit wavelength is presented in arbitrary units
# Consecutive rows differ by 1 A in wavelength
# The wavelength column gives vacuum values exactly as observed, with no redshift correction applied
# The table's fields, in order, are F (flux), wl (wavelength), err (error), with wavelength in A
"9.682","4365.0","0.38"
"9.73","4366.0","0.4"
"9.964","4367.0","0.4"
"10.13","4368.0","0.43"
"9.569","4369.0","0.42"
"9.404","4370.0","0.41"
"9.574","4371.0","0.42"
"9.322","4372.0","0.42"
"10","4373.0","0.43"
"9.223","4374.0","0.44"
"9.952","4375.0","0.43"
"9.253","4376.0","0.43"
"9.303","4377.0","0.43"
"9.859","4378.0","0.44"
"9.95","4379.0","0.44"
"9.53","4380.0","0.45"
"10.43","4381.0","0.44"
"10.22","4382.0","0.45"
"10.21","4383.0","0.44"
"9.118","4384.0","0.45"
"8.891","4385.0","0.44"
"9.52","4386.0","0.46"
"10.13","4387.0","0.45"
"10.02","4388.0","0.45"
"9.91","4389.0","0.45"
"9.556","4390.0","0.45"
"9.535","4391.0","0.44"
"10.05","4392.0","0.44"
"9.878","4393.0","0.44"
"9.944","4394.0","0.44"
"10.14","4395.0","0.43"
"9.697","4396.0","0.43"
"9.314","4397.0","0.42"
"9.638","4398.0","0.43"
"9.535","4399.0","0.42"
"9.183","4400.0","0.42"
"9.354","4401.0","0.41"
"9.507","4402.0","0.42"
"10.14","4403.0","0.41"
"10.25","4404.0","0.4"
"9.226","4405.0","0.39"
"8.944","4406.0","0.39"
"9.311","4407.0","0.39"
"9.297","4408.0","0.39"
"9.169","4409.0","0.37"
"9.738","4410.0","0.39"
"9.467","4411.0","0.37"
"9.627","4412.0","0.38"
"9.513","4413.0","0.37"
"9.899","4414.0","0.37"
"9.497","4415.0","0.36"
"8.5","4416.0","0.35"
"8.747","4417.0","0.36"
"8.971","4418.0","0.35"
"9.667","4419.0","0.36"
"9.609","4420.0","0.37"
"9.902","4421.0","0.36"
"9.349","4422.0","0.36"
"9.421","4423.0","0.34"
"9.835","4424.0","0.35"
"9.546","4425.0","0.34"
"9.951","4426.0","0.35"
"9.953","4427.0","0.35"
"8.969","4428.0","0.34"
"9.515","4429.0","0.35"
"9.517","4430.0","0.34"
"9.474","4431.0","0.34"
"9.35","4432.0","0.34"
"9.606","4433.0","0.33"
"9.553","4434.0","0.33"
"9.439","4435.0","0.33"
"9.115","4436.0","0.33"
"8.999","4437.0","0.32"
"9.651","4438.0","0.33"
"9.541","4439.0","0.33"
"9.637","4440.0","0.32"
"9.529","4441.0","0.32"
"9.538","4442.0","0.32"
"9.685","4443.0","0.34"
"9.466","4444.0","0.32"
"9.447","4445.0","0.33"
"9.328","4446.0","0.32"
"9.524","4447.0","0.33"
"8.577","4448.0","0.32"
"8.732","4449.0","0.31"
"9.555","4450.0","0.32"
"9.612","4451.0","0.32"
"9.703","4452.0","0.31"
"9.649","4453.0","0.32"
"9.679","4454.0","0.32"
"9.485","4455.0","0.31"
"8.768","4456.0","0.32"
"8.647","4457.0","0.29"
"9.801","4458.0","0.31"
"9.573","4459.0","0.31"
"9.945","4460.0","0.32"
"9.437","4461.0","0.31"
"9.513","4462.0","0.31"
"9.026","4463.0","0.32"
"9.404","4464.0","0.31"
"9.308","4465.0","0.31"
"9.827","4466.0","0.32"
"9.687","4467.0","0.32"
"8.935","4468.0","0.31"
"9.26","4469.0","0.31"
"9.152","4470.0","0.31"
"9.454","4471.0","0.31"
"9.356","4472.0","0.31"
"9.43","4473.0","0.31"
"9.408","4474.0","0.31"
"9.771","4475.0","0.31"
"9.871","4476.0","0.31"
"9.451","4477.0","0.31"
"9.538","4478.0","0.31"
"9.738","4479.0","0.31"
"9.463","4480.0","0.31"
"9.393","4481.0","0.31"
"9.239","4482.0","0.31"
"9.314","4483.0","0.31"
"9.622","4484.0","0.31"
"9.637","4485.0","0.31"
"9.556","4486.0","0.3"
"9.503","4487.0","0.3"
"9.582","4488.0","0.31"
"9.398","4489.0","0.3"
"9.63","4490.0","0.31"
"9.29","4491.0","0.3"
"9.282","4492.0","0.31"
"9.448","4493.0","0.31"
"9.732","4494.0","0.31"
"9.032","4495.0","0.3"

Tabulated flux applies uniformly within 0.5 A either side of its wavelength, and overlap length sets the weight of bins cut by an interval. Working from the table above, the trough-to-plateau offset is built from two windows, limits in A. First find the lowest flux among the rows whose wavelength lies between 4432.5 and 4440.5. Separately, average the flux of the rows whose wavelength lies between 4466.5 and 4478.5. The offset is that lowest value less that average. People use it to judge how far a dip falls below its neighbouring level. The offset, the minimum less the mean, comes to -0.44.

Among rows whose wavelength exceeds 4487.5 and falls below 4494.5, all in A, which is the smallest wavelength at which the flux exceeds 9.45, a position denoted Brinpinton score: 4488.0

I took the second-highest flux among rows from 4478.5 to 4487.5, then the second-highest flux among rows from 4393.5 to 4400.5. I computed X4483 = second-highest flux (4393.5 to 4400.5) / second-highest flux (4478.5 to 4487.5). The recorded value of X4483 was 1.03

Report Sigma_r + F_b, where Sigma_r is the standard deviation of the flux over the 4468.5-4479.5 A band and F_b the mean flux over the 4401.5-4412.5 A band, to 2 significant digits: 9.7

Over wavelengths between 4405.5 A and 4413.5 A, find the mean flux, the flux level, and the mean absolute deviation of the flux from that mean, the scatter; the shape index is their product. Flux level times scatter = 1.9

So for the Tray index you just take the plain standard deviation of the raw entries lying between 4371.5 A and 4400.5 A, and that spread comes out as 0.39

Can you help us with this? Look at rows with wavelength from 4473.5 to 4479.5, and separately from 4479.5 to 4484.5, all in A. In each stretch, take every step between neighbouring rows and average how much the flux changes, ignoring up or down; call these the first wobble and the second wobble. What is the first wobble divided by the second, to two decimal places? 1.54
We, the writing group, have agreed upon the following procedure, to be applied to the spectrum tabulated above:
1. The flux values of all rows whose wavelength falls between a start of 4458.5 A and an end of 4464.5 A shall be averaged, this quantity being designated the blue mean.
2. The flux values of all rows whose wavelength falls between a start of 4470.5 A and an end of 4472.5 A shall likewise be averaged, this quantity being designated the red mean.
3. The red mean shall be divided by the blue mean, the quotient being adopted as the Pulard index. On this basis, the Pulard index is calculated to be 0.99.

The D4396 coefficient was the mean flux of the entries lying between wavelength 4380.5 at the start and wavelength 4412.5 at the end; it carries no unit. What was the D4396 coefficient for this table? 9.65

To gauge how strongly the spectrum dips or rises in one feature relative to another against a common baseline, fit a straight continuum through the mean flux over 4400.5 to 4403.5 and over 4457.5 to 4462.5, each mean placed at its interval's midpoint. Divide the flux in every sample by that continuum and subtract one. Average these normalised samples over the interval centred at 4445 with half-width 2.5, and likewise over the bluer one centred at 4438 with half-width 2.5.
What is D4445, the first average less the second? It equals 0.011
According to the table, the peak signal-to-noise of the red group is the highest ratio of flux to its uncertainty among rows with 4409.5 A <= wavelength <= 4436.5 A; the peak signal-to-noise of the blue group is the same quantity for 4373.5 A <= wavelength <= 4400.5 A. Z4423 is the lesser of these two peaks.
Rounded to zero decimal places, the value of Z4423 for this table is 24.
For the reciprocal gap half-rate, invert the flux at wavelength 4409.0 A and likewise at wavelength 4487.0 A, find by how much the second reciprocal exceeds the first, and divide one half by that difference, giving -130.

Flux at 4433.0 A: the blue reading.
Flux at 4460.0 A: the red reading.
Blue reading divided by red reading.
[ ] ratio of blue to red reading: 0.97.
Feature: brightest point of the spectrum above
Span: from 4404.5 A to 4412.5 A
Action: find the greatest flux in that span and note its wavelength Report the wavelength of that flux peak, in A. 4410.0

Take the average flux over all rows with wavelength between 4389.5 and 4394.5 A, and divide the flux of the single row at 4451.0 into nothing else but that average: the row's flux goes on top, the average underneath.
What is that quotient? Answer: 0.98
